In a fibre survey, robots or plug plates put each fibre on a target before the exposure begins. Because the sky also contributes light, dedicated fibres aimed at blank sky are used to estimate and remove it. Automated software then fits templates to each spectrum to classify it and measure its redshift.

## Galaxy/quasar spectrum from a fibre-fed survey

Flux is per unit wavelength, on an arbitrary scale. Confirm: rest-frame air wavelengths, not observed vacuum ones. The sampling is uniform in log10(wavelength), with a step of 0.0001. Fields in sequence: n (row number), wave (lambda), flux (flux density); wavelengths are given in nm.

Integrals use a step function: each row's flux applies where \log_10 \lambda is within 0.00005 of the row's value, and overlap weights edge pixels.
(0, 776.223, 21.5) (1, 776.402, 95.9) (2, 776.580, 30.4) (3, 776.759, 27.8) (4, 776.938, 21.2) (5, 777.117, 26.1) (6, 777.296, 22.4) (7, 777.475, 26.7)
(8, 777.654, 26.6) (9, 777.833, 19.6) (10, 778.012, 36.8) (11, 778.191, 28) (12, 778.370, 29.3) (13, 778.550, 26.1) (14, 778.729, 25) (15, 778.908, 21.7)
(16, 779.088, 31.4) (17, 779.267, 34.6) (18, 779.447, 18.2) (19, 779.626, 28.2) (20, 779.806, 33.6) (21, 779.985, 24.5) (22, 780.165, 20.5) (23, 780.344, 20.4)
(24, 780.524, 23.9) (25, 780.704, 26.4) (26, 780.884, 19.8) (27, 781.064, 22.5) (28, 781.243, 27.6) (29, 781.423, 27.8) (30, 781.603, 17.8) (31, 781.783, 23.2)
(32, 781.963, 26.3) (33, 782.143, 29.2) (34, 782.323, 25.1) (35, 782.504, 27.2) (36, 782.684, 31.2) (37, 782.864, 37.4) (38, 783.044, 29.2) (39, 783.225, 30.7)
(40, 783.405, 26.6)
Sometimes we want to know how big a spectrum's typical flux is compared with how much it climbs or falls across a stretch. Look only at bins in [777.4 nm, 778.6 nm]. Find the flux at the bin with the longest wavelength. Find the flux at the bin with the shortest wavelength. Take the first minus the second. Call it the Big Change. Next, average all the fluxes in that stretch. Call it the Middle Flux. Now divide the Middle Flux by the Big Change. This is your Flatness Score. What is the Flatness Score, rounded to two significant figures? -46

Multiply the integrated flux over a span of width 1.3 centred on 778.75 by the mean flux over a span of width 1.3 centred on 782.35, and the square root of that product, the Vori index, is 32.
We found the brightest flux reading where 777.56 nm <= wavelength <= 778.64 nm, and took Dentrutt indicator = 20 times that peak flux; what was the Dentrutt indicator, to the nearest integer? 736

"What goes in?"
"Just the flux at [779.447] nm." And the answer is 18.2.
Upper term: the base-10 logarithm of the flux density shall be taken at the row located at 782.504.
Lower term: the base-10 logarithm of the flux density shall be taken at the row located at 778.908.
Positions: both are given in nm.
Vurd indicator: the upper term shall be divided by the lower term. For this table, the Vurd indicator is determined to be 1.07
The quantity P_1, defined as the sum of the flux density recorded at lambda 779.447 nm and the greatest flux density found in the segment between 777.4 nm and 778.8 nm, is 55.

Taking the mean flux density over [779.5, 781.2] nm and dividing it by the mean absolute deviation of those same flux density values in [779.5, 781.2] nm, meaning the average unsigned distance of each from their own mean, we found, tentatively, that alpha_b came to 7.3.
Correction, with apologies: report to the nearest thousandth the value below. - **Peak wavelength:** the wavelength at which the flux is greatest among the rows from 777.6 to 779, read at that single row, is 778.012 nm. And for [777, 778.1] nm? 778.012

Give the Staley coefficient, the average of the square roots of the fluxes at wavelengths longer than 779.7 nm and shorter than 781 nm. 4.90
